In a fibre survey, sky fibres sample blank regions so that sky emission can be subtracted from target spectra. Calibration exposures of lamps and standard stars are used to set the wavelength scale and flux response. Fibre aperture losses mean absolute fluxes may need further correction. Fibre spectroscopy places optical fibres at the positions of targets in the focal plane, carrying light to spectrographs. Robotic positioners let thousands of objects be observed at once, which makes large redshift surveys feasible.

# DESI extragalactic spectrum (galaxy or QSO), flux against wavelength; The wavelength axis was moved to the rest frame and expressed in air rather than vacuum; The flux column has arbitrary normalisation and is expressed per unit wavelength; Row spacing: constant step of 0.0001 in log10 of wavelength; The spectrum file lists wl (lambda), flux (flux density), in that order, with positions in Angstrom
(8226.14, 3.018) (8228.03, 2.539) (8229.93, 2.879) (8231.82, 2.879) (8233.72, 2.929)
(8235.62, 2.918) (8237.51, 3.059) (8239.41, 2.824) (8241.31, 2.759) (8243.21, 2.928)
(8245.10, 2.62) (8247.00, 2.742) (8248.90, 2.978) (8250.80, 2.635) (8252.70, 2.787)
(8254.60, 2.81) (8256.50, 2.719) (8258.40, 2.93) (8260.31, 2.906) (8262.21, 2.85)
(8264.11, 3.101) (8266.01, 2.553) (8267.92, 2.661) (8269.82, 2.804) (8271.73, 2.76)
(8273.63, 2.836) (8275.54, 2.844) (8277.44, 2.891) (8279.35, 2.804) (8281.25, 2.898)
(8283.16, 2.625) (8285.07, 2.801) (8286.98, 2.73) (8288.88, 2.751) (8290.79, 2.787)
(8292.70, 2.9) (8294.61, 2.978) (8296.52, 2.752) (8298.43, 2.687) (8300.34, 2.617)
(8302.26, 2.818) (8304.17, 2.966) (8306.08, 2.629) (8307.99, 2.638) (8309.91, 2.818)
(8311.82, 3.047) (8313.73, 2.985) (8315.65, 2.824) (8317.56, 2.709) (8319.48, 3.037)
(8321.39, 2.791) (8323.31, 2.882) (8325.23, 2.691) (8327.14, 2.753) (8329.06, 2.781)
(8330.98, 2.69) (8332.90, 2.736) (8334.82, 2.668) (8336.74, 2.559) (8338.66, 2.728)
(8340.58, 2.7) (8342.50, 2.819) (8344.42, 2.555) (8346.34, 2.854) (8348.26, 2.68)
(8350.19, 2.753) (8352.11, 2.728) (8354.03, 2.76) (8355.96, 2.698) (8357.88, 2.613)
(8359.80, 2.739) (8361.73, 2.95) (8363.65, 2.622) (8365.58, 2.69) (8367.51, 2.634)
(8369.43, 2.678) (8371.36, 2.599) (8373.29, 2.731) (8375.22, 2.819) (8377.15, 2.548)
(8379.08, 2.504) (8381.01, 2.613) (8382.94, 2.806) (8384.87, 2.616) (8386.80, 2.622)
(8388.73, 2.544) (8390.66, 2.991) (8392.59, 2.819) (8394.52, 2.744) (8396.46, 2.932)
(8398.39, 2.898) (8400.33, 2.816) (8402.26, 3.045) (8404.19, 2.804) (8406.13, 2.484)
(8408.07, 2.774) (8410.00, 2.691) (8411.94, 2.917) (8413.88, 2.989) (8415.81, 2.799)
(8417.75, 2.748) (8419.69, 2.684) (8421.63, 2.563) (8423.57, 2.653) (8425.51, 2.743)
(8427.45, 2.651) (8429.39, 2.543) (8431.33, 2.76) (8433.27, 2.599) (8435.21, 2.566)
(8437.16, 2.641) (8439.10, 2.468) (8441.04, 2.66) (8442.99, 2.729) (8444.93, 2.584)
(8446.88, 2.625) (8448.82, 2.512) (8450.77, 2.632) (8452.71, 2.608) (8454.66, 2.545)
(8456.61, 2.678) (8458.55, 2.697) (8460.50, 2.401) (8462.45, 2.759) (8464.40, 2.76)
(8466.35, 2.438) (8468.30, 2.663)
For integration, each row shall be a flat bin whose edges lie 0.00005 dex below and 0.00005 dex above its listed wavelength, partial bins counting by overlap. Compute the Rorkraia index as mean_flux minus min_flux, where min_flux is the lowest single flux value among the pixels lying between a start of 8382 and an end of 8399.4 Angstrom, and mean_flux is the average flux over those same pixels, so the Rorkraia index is 0.231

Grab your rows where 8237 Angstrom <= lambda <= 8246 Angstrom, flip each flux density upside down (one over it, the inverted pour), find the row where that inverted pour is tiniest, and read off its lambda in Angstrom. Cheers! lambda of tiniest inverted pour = 8237.51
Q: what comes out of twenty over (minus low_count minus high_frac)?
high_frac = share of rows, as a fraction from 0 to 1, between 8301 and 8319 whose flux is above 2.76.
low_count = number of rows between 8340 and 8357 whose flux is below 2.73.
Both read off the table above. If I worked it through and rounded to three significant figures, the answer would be -3.53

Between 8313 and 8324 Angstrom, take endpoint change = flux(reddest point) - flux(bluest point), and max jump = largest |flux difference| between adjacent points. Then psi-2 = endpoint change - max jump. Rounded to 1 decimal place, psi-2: -0.4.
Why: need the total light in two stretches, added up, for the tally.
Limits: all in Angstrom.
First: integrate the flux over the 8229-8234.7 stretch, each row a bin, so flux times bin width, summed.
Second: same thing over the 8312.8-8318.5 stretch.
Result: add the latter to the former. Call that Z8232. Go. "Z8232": 33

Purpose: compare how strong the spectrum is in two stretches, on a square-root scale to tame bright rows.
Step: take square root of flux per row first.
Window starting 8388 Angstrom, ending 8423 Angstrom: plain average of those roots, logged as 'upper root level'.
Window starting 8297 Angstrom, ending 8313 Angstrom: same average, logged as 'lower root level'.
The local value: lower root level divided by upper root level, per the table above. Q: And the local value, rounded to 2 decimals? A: 1.00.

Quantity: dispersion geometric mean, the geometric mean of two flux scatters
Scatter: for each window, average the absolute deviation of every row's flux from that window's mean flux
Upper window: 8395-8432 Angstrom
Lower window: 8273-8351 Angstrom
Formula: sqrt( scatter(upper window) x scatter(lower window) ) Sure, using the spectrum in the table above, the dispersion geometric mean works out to 0.106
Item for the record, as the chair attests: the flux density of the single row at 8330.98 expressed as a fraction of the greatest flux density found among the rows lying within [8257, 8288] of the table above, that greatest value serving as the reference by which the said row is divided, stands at 0.867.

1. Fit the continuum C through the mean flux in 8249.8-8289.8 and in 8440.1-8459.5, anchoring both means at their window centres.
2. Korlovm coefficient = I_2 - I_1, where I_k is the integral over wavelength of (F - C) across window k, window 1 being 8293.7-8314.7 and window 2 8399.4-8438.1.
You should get 1.6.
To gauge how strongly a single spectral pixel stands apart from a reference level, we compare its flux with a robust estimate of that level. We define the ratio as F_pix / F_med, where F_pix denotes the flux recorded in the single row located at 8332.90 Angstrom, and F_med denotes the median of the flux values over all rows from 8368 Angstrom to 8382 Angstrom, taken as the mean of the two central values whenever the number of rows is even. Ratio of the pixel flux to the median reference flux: 1.05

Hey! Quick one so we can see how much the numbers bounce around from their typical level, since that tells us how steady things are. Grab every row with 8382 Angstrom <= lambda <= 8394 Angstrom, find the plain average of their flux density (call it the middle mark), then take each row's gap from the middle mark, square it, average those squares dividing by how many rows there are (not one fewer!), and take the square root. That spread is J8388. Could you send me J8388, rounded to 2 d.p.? 0.15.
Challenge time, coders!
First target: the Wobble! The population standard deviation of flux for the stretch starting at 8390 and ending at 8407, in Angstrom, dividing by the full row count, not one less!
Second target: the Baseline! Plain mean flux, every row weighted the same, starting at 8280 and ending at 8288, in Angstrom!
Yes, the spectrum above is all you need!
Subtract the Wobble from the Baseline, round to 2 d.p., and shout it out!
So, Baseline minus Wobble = 2.61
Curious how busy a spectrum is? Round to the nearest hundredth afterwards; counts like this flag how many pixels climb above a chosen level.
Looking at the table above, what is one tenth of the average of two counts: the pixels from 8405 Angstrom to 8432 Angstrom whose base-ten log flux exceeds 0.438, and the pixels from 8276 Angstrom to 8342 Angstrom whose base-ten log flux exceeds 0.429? 1.75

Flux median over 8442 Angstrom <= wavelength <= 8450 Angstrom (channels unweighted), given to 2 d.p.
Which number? 2.60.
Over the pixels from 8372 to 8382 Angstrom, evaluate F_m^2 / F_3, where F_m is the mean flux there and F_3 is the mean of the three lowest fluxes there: 2.73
